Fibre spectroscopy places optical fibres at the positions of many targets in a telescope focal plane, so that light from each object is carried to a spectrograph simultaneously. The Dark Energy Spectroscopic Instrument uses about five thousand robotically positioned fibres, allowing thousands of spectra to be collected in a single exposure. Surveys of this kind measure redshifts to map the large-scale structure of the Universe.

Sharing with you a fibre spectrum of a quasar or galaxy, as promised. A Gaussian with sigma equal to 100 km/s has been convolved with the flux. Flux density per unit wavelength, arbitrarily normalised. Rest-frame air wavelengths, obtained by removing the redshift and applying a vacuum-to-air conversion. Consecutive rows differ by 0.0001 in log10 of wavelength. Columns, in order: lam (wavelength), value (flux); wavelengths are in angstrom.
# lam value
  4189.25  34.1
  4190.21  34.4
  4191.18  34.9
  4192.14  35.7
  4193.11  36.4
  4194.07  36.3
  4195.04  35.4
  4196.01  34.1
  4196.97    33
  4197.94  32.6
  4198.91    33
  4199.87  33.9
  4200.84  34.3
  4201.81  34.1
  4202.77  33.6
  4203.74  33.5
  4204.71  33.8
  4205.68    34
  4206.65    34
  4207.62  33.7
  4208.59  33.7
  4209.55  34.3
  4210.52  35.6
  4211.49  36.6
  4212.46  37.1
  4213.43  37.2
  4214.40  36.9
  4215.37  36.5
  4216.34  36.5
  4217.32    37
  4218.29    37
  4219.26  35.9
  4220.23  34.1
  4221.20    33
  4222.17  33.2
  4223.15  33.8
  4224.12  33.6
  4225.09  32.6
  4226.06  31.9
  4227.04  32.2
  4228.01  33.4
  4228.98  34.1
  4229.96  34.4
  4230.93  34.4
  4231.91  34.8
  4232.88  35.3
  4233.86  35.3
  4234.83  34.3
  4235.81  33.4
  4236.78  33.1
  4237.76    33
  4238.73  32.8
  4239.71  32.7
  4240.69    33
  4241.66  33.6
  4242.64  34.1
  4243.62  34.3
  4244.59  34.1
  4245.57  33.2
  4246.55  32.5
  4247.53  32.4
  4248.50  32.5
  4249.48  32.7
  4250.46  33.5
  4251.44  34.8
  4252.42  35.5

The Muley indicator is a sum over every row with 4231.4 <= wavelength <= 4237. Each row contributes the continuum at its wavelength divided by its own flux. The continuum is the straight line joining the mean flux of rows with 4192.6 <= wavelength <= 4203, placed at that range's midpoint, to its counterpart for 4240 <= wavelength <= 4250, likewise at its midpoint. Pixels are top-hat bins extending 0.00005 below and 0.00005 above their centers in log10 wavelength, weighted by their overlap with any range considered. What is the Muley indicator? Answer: 5.85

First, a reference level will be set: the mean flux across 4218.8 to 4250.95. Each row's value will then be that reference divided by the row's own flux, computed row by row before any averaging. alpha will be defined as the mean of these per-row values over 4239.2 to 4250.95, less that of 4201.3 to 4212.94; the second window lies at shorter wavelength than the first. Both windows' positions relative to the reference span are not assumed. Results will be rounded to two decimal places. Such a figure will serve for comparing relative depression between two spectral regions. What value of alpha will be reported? 0.04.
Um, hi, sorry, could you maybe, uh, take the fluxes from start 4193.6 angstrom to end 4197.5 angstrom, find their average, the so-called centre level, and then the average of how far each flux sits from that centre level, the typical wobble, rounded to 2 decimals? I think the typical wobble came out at 1.15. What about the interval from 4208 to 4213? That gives 1.17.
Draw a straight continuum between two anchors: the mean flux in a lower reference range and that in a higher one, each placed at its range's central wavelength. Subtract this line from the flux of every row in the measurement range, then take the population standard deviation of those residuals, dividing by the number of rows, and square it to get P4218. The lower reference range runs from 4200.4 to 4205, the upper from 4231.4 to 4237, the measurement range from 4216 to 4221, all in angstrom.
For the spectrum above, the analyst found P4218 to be 1.2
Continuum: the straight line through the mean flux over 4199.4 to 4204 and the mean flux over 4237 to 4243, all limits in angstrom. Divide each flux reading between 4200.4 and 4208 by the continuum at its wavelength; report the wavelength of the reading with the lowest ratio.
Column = 4203.74 angstrom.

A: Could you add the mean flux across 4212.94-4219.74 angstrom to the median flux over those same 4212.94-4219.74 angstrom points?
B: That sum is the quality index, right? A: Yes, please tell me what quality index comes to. 74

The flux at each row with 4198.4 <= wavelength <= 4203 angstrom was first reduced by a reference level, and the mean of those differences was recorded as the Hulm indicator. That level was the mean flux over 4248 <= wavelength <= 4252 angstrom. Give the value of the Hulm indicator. 0.4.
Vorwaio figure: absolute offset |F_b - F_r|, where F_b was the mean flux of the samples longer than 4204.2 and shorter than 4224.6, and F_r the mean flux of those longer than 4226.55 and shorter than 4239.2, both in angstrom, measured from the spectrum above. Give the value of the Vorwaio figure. 1.2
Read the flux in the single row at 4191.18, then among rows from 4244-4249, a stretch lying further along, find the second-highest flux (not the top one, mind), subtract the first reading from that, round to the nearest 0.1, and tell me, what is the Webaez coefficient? -1.7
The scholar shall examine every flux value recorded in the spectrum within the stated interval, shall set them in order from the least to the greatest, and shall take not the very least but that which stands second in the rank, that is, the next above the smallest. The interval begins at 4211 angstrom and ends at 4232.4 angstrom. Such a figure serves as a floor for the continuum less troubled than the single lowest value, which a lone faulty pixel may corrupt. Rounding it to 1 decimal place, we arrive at 32.2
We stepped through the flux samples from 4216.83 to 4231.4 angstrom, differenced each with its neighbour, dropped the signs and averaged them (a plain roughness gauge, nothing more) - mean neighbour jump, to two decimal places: 0.66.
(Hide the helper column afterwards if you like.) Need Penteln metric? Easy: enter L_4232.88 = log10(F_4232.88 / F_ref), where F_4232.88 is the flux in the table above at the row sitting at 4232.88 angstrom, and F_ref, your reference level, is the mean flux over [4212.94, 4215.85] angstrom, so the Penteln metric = -0.019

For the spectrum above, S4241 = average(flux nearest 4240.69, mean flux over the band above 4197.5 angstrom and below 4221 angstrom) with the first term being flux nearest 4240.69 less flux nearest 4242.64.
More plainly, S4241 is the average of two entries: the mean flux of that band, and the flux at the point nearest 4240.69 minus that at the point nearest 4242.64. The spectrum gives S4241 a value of 16.9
